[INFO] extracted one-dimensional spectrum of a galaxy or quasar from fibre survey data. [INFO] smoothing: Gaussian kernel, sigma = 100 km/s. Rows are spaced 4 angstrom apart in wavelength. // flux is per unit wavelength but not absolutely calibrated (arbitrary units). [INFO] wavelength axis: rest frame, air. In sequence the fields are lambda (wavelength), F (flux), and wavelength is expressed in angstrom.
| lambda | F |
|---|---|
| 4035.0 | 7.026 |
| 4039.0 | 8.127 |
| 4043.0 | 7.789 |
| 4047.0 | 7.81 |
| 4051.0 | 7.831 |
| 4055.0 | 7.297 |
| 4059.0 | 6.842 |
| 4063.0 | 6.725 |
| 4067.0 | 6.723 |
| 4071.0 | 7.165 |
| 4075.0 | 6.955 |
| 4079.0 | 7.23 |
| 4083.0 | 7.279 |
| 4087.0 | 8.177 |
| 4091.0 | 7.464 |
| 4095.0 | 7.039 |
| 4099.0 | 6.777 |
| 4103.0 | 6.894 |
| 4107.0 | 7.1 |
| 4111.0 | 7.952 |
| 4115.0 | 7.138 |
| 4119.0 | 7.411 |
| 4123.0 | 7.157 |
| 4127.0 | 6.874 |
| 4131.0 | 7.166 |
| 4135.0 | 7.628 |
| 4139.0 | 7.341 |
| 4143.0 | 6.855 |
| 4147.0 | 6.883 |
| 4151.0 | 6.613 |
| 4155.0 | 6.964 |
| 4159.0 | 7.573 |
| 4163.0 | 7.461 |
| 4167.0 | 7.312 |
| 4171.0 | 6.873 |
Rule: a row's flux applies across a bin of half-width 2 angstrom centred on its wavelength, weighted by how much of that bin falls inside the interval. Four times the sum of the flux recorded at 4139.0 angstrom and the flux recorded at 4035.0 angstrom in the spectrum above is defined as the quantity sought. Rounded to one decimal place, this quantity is 57.5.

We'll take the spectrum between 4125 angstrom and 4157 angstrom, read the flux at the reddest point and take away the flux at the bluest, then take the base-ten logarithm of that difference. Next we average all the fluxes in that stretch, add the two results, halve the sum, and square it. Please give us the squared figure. 9.0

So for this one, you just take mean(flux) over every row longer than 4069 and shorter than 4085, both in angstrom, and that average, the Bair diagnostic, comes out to 7.2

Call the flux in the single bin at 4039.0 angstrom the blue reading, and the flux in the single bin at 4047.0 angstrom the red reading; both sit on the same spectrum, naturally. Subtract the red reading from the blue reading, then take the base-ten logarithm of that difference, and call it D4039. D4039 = -0.5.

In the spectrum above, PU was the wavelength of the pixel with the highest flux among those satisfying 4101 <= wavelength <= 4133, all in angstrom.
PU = 4111.0 angstrom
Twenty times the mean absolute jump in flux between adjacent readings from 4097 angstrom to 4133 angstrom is 7.7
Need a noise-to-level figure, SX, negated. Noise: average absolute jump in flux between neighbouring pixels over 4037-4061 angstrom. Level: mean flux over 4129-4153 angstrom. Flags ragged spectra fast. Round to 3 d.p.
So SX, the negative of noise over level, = -0.039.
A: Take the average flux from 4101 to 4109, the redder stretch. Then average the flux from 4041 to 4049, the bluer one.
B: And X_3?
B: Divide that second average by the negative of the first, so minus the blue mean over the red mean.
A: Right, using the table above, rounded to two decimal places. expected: -1.11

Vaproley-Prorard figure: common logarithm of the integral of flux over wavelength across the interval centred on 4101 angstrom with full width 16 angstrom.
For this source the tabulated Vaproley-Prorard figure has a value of 2.05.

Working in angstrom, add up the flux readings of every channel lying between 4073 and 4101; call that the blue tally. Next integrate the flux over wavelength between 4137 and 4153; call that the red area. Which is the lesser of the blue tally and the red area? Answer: 50.9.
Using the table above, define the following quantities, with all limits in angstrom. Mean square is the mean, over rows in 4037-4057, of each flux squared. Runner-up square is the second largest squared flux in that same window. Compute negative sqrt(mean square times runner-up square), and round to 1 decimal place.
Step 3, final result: -60.9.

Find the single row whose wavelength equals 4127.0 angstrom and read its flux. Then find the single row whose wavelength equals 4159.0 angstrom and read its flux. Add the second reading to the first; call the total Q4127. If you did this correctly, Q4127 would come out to 14.45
